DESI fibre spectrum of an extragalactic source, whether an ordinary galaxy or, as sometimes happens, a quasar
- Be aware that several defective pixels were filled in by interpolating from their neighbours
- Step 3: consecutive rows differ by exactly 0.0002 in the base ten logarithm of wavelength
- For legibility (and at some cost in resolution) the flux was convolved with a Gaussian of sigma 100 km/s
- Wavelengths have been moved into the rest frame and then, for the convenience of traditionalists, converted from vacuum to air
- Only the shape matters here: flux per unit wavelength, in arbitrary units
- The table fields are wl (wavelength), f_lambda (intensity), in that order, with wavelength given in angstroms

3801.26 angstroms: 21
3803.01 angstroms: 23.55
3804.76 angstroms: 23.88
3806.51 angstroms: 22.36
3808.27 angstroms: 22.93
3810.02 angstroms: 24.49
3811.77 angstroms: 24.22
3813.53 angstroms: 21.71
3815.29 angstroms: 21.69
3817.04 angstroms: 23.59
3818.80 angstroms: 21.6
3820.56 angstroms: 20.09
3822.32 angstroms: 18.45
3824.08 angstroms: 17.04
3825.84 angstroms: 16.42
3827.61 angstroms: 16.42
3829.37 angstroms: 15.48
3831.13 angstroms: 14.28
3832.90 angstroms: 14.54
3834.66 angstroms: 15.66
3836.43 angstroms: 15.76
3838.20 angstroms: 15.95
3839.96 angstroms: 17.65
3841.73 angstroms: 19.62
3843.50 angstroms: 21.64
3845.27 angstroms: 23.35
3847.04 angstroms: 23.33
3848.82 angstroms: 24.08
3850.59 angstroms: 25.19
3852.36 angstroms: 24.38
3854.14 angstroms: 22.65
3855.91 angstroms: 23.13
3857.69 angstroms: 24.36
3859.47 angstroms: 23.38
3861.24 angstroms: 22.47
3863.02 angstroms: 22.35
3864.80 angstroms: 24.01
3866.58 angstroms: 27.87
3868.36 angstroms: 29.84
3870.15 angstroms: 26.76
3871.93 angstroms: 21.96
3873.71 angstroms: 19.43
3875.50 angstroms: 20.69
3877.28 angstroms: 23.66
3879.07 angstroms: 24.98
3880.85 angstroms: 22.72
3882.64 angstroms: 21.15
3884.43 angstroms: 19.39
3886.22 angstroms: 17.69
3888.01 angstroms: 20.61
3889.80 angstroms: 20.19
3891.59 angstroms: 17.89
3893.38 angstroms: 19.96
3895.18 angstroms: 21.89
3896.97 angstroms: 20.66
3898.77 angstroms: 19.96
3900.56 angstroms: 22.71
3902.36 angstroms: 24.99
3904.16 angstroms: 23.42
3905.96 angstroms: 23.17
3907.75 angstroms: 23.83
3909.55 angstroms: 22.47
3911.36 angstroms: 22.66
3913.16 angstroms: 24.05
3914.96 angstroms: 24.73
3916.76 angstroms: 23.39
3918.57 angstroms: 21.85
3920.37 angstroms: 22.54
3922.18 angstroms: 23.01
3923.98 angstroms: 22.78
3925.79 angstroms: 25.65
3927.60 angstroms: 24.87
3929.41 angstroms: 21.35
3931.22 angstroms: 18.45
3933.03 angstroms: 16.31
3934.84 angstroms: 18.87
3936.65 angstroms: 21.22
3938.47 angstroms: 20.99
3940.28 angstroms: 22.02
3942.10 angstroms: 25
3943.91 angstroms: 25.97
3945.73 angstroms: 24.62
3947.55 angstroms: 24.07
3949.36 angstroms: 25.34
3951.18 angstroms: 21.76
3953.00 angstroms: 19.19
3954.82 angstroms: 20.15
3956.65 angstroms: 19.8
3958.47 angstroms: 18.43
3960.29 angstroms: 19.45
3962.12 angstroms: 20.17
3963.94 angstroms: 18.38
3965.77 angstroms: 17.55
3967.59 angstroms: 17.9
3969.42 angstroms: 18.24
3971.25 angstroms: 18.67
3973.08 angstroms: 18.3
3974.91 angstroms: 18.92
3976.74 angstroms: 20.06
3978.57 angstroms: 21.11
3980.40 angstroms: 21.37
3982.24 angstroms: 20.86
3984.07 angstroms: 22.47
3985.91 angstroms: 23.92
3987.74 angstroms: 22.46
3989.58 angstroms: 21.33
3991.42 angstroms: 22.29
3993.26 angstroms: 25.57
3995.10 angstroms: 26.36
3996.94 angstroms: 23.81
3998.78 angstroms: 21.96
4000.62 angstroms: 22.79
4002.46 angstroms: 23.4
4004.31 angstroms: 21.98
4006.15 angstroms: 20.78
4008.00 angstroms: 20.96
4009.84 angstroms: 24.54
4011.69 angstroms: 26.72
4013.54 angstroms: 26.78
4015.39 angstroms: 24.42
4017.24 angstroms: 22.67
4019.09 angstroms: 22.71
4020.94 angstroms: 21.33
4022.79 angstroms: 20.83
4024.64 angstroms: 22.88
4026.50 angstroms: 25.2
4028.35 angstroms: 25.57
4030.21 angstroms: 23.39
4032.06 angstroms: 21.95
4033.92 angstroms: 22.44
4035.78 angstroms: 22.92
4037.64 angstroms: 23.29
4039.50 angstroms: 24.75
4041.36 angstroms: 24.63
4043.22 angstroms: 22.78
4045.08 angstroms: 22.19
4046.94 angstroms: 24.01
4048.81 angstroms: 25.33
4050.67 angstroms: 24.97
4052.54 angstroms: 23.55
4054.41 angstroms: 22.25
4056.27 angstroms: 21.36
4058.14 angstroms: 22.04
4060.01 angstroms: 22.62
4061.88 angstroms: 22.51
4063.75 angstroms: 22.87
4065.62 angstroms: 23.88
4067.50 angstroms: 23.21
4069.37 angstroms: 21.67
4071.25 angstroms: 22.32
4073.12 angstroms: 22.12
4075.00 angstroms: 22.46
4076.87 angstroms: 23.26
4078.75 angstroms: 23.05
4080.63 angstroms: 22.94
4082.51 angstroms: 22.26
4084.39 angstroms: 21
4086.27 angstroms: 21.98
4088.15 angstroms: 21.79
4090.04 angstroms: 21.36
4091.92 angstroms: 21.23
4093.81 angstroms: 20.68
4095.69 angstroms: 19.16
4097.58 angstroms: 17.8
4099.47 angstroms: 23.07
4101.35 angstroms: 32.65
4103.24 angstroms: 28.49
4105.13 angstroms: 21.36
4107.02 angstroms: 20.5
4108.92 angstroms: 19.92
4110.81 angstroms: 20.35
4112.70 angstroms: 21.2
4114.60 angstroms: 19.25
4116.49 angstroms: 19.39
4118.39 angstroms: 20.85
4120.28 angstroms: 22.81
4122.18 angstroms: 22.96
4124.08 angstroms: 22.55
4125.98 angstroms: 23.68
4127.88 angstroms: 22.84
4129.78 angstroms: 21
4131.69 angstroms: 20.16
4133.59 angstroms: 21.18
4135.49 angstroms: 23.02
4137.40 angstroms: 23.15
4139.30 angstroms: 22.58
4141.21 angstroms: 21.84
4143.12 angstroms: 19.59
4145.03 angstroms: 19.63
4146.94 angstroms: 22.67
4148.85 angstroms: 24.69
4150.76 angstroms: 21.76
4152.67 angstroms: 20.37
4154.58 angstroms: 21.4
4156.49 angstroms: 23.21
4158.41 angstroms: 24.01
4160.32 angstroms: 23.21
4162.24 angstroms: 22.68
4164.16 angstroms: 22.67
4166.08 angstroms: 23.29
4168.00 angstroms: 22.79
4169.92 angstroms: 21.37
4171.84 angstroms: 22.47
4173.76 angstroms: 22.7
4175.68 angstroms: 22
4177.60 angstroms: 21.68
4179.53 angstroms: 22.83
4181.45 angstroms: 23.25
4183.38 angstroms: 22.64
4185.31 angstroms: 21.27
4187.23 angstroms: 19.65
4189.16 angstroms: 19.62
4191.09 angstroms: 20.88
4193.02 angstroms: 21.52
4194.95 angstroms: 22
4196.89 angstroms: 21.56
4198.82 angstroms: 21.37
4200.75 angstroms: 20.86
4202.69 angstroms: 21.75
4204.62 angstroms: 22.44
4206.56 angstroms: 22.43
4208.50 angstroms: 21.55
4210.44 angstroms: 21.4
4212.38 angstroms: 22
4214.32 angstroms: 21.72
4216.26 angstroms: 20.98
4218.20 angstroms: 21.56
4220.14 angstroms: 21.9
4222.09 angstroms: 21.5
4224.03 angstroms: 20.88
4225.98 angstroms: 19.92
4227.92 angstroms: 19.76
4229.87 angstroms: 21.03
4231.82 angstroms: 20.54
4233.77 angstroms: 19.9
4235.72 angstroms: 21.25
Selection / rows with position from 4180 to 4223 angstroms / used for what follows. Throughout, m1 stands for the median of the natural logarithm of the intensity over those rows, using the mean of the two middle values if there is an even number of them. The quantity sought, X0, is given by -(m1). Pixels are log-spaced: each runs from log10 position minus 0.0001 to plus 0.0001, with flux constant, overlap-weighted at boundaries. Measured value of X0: -3.071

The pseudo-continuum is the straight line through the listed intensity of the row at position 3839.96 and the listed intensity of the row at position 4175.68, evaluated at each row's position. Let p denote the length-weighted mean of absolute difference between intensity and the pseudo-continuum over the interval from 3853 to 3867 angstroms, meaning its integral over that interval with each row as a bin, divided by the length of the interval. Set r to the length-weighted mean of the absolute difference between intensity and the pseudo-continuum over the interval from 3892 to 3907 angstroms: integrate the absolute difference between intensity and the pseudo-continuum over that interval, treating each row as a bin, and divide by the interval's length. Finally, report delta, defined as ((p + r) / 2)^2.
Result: 22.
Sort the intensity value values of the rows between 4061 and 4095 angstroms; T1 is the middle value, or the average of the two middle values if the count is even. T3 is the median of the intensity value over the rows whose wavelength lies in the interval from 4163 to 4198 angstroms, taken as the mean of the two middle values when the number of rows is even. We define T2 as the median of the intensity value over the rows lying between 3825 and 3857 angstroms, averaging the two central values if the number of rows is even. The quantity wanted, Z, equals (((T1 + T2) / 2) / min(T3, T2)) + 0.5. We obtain 1.60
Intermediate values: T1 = 22.3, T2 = 18.6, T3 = 22.0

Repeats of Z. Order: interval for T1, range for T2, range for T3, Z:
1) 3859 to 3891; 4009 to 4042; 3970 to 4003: 1.53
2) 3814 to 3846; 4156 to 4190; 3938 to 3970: 1.49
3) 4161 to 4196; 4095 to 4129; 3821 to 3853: 1.75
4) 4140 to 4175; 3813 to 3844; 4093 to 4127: 1.65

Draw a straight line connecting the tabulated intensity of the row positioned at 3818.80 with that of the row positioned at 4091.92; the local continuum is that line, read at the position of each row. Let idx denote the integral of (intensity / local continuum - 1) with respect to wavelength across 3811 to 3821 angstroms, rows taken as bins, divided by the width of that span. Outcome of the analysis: 0.03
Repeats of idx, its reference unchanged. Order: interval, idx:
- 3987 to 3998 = 0.11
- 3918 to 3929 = 0.09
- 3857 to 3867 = 0.11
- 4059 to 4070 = 0.07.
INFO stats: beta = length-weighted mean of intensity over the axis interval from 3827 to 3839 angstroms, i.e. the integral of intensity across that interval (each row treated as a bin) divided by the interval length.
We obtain 15.4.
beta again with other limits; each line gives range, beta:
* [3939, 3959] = 22.4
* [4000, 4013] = 23.1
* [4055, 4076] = 22.5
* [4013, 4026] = 23.0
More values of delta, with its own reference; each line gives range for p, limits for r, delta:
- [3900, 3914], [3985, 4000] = 19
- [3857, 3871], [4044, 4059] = 25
